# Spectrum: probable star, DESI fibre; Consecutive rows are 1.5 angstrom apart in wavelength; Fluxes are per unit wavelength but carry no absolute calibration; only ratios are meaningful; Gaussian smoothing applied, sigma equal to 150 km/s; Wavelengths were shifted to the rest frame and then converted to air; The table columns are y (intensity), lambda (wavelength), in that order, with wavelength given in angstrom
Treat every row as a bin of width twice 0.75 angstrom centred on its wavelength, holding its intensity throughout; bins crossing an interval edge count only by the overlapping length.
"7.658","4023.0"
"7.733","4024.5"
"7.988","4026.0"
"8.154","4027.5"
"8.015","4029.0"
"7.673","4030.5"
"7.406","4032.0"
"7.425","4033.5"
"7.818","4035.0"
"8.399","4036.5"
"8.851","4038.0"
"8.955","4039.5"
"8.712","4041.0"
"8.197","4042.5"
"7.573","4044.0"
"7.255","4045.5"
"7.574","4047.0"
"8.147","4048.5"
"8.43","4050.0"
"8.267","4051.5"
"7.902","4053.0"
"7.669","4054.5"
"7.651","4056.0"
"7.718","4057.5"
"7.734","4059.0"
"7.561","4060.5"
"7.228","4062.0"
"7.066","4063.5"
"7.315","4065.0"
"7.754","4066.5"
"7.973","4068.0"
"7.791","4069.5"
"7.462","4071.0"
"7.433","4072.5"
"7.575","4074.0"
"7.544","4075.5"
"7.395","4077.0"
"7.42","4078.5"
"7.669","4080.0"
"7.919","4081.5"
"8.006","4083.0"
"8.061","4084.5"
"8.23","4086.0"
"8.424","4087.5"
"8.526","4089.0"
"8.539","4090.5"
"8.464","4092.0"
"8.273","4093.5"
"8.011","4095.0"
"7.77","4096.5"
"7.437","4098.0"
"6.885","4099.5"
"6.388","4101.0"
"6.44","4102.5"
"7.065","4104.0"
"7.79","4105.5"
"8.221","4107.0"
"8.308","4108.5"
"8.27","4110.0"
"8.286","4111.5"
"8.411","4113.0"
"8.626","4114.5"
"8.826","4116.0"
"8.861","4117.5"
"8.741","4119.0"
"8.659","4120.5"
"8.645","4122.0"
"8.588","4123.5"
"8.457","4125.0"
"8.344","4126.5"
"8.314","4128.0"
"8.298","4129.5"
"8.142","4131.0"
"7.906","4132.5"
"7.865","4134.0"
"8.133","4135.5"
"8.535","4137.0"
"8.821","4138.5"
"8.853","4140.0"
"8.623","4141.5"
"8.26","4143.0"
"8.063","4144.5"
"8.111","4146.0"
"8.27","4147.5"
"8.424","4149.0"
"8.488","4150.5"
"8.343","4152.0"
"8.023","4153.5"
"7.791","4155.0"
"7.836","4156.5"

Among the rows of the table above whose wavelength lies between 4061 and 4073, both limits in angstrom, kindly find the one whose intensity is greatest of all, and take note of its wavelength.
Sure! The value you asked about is 4068.0 angstrom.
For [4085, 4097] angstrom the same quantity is 4090.5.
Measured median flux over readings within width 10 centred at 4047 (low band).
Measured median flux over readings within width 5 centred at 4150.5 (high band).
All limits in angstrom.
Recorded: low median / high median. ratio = 0.97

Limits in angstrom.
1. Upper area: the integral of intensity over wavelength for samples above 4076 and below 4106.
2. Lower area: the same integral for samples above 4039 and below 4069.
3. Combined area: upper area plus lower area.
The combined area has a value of 467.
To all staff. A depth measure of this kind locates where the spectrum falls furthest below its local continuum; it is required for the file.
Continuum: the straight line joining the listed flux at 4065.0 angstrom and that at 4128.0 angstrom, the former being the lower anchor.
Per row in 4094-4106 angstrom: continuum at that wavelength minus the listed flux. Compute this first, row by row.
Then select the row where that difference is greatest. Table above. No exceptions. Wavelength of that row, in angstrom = 4101.0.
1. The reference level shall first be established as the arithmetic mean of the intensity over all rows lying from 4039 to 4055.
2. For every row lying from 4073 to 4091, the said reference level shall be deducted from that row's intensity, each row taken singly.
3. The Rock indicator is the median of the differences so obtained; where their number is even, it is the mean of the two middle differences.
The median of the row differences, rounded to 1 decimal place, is -0.1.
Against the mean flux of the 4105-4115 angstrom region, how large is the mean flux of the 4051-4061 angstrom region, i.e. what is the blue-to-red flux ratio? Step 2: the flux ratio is 0.94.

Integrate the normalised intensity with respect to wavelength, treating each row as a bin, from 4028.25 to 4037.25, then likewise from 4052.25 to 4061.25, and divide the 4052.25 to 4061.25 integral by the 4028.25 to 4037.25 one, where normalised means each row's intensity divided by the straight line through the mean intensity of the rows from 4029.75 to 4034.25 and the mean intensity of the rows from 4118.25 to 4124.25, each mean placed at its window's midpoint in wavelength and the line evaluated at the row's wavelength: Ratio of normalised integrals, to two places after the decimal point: 0.95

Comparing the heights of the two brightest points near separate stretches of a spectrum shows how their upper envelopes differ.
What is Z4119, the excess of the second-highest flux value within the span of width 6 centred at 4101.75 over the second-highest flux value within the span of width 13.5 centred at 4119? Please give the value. -1.9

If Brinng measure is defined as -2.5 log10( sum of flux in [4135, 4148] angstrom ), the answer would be -4.70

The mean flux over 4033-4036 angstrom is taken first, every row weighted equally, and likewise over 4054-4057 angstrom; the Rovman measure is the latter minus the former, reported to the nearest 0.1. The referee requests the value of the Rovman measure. 0.0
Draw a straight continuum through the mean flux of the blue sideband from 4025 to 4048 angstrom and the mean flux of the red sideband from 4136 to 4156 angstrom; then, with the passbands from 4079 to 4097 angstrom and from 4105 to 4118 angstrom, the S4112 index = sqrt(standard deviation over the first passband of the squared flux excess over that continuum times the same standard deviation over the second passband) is 0.10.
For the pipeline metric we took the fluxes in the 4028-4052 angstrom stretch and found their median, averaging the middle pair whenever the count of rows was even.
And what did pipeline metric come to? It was 8.08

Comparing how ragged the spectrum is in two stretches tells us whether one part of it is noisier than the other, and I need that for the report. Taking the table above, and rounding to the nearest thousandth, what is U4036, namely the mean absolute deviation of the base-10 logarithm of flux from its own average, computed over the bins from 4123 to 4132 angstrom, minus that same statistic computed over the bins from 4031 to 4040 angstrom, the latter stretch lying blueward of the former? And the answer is -0.026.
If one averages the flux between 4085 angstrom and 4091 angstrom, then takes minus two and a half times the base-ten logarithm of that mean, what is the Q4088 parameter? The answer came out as -2.31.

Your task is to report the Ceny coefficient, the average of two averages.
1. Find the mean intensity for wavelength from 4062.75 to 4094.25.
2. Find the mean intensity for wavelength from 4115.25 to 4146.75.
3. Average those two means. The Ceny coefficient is 8.14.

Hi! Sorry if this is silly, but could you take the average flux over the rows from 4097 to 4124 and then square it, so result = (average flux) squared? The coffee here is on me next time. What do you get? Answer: 64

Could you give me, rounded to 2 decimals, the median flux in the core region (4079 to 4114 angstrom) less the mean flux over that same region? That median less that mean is 0.17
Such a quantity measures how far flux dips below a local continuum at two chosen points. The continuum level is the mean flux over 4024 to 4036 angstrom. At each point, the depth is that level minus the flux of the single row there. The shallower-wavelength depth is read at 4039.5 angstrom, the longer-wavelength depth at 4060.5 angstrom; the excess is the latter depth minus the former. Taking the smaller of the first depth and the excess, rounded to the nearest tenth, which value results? -1.2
